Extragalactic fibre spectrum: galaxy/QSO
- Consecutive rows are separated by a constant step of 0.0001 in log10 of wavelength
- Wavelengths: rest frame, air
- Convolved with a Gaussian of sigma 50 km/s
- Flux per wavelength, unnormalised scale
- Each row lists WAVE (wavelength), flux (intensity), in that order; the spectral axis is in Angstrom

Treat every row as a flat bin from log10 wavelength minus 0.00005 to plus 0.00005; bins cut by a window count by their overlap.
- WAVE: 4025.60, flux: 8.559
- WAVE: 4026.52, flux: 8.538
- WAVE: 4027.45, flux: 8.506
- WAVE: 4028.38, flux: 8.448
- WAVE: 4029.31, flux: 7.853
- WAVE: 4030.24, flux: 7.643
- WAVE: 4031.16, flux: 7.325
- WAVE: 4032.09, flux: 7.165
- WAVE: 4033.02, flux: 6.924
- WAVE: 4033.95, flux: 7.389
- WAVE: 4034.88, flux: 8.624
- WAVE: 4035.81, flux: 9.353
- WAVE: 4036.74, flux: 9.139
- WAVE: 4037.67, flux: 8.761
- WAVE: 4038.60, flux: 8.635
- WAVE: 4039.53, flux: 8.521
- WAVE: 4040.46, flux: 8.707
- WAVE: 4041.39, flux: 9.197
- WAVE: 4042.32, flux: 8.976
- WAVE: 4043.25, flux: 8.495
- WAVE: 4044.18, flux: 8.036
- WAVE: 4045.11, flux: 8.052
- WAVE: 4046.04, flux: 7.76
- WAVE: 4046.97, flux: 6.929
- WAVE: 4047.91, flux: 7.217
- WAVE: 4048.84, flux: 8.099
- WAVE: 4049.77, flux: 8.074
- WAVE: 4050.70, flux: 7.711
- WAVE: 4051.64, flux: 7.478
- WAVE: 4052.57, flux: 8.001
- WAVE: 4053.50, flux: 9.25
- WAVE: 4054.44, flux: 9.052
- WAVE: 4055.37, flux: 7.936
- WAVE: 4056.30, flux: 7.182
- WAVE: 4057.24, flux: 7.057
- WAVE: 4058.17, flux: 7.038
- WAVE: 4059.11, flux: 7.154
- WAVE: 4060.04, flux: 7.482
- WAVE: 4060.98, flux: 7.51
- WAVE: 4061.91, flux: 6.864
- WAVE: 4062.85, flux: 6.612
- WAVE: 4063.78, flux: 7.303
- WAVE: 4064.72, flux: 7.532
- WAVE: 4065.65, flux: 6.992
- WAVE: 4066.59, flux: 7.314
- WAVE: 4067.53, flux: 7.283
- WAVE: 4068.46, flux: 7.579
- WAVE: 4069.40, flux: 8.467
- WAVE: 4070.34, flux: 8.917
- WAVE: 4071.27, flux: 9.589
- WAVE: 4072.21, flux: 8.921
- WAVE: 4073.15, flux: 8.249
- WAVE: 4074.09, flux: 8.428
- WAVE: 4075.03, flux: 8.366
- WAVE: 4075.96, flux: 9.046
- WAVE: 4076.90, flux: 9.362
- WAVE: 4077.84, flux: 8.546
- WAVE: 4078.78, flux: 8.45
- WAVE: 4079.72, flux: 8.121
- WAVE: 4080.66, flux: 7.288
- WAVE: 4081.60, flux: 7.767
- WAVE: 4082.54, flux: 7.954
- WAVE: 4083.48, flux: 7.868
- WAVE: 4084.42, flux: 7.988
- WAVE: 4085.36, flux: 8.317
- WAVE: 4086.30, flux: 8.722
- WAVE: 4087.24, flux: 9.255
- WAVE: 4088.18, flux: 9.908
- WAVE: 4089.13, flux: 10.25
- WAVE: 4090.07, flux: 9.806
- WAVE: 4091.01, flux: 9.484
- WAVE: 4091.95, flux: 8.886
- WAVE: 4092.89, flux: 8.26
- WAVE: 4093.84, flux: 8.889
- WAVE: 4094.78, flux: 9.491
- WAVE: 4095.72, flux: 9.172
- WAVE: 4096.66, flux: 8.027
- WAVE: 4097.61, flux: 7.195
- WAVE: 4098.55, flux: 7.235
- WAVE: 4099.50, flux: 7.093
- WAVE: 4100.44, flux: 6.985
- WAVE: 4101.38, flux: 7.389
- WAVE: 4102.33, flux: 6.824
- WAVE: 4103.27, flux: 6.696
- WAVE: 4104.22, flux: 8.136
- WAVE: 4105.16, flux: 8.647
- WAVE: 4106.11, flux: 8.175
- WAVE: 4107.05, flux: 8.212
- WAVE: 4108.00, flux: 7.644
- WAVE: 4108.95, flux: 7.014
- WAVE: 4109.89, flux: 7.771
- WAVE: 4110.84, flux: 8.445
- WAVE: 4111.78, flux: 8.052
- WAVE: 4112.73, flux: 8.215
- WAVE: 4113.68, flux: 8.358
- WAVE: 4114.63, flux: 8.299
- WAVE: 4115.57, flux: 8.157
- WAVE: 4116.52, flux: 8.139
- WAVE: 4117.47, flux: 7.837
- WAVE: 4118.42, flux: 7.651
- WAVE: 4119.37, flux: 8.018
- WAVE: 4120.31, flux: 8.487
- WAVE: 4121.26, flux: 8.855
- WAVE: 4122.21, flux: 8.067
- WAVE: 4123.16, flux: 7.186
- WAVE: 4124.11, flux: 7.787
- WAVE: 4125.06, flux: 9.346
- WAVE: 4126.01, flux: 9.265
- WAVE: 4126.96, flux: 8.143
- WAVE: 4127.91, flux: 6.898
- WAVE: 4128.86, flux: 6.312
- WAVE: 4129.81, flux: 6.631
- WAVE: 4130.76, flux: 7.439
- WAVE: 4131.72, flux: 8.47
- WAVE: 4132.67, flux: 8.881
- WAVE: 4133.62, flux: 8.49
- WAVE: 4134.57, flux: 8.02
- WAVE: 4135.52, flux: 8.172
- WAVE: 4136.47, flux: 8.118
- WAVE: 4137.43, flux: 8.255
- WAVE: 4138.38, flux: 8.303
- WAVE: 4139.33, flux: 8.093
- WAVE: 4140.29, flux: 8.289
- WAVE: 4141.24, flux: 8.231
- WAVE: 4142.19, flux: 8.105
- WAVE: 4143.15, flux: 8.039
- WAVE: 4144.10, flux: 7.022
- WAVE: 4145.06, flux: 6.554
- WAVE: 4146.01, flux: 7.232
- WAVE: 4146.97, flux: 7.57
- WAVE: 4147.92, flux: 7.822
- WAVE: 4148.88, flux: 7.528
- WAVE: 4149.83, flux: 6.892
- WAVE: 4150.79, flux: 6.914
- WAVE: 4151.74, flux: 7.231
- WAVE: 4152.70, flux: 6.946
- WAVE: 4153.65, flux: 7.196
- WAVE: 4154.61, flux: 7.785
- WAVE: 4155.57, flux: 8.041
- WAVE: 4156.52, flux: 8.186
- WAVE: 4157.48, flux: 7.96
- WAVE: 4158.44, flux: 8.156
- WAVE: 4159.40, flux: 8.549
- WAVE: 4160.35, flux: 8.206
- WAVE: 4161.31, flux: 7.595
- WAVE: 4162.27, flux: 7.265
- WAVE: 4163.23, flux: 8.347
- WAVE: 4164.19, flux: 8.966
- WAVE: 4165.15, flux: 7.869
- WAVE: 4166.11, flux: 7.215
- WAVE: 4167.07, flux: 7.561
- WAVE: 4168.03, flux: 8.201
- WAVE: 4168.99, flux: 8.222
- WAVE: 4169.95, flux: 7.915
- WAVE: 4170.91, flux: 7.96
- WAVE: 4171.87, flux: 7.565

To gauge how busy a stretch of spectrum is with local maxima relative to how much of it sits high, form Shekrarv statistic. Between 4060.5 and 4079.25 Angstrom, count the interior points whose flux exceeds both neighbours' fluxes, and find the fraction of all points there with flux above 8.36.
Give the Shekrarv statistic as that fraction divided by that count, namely 0.10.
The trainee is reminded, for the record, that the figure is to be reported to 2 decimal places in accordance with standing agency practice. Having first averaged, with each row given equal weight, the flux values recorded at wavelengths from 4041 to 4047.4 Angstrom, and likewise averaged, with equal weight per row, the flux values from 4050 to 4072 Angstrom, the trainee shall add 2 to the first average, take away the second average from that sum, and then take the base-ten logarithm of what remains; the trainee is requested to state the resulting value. 0.40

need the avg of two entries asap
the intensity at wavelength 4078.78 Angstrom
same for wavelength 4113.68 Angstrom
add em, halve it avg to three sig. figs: 8.40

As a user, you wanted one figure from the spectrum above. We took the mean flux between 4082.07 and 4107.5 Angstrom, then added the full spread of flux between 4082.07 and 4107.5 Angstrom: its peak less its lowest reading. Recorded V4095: 11.9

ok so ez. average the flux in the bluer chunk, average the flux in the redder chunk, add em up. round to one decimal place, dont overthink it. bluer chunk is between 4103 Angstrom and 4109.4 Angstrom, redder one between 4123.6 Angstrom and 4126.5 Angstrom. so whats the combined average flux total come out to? 16.6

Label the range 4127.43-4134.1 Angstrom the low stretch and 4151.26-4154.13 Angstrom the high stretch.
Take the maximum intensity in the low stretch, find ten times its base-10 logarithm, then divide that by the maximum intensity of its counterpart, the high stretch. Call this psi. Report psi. 1.312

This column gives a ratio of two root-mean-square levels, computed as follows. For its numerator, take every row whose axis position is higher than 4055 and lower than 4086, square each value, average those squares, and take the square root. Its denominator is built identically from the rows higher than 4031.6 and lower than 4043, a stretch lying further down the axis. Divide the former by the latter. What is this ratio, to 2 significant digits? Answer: 0.93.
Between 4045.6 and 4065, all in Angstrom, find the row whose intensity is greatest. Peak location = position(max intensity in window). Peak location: 4053.50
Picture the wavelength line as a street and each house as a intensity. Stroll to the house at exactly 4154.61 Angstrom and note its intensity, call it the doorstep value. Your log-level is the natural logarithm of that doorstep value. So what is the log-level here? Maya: 2.05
